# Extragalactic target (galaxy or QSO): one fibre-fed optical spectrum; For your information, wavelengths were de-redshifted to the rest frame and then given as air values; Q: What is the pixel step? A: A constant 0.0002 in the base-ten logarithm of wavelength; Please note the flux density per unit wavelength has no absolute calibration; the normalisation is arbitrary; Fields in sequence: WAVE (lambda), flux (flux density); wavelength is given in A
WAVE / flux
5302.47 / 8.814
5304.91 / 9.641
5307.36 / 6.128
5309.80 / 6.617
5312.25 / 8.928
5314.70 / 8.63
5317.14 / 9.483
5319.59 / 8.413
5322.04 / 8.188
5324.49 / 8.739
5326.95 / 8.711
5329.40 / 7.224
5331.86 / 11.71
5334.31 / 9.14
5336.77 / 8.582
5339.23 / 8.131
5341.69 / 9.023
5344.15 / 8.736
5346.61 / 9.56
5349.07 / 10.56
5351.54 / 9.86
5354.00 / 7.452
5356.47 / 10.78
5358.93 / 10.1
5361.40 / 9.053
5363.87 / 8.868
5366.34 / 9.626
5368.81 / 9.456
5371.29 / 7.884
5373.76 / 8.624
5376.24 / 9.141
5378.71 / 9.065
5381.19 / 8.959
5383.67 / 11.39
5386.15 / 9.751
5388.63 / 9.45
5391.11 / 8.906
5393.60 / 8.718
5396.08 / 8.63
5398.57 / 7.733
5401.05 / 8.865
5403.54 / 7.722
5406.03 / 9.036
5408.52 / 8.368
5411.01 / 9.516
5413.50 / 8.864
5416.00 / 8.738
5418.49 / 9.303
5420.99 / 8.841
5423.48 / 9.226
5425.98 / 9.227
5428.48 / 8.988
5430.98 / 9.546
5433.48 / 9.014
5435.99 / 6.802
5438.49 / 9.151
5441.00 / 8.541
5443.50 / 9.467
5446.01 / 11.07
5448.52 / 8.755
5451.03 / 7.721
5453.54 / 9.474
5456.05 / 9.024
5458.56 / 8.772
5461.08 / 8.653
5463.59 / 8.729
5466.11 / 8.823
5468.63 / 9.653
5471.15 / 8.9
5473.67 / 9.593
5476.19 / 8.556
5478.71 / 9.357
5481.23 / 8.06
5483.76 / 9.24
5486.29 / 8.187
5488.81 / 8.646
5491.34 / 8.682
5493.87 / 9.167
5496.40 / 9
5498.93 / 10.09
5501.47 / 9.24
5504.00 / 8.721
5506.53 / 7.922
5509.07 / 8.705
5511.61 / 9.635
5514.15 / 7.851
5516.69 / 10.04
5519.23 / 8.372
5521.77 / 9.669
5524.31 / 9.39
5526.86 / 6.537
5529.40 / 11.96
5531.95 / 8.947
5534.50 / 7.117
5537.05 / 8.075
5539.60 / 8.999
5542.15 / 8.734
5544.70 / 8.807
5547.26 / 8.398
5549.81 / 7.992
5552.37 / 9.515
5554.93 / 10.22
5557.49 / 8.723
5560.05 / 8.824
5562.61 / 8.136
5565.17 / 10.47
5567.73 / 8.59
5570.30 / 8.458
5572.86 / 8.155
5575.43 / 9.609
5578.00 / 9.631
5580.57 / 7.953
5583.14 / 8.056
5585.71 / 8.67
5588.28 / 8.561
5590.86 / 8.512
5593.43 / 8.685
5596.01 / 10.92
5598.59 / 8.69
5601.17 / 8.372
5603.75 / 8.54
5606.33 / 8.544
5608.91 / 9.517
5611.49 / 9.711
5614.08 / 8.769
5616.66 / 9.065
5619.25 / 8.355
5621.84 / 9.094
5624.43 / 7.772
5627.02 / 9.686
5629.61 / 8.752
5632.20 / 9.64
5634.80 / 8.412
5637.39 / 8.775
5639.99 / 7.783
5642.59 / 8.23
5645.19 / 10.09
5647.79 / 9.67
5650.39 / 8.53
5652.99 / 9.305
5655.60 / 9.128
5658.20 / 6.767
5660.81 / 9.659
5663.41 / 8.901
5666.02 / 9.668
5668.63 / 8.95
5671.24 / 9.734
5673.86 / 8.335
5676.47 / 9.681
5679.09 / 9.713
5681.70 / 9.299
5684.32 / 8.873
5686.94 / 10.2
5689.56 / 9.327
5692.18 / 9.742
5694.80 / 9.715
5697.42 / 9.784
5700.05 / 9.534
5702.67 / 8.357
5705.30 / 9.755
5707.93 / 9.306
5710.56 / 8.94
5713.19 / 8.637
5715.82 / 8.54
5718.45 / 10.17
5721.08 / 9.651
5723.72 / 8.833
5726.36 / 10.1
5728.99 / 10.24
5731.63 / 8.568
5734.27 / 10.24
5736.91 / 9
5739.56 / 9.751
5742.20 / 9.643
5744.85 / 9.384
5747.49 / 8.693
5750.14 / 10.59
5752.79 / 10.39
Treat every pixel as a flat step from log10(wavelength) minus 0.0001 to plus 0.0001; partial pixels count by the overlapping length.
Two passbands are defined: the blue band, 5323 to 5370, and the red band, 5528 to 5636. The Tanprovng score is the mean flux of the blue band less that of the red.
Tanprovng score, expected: 0.33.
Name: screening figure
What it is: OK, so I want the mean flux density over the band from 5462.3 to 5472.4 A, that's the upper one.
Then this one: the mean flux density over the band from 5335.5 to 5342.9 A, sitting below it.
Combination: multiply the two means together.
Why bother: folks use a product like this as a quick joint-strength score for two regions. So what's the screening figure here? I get 77.4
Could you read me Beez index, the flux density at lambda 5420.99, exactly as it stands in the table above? 8.841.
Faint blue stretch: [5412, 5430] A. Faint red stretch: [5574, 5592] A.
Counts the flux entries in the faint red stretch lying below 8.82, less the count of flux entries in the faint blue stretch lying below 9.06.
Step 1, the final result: 1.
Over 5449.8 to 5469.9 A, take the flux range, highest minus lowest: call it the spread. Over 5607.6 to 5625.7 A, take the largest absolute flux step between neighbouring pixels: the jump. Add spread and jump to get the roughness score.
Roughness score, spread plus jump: 3.3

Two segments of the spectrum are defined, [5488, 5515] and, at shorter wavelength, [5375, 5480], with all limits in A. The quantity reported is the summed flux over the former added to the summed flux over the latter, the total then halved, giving 238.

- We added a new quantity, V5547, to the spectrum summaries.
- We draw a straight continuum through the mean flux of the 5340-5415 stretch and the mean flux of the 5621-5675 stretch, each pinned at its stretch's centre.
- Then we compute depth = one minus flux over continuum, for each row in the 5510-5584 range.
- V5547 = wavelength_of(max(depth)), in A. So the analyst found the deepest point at 5526.86 A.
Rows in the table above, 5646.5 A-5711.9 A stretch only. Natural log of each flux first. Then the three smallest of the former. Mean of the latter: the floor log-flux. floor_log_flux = 2.05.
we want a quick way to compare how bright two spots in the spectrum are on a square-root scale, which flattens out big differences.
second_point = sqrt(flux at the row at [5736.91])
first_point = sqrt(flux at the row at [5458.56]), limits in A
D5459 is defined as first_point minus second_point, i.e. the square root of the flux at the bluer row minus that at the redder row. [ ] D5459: -0.04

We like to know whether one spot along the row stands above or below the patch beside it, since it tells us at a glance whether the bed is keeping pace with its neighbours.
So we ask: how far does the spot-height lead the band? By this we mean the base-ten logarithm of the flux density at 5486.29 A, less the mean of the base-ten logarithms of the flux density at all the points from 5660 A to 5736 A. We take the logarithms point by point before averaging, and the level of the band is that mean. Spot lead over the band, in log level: -0.06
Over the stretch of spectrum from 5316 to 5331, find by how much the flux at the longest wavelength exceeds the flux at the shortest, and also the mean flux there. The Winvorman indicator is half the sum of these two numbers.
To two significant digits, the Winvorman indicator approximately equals 3.1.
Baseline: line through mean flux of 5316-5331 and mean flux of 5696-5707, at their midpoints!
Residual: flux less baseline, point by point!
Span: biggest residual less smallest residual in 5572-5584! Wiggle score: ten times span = 17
